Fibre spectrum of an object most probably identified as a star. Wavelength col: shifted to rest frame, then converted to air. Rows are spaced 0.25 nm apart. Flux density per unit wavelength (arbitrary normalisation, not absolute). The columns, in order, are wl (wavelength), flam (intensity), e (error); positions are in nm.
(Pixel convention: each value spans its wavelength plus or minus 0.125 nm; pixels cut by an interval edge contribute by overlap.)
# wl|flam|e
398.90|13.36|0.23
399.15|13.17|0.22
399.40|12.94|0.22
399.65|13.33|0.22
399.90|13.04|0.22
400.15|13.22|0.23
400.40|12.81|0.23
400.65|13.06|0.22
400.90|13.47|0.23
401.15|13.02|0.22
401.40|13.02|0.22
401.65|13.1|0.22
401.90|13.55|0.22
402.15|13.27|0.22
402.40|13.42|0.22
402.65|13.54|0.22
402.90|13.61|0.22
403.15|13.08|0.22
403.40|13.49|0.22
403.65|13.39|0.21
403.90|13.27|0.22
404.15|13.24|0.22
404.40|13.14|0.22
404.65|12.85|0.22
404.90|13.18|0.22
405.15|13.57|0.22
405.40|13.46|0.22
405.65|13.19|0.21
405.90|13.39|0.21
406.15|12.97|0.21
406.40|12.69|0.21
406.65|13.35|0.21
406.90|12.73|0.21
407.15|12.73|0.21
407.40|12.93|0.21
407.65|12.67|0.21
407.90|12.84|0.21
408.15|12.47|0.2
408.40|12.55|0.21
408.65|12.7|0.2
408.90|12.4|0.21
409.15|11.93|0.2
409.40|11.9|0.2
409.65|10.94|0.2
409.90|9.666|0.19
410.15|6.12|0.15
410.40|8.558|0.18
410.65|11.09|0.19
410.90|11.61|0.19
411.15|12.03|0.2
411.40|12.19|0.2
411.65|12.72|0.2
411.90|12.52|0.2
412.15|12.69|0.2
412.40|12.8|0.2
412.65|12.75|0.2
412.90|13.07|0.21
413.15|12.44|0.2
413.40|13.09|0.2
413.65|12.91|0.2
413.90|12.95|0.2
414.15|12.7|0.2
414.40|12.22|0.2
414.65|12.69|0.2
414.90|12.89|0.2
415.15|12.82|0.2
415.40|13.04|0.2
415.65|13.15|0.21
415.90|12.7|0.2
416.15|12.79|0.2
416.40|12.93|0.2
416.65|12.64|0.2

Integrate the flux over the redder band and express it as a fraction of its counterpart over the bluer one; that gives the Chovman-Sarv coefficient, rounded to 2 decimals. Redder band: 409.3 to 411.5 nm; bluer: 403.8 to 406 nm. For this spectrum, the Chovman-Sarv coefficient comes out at 0.79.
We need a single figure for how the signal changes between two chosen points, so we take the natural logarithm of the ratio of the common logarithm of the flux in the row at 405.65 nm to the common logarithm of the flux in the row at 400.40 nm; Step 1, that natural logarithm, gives 0.01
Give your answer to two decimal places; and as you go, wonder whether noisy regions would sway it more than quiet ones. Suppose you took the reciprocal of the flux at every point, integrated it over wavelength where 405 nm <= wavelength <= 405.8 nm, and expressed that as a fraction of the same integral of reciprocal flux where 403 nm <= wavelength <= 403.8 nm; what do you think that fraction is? 0.99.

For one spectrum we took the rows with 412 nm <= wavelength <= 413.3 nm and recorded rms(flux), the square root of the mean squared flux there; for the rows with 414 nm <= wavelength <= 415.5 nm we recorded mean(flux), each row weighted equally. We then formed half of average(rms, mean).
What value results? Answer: 6.37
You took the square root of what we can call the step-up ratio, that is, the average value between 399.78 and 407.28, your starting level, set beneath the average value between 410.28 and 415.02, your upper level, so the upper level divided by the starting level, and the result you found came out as 0.97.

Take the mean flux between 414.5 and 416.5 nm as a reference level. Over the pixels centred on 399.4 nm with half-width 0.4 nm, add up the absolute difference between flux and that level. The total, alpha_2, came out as 0.8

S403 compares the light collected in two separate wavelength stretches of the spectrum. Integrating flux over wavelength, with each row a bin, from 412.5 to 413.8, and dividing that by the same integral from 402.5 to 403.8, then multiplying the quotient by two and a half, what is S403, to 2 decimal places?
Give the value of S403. 2.39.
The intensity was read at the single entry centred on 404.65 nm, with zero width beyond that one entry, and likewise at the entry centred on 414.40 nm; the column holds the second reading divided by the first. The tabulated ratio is 0.951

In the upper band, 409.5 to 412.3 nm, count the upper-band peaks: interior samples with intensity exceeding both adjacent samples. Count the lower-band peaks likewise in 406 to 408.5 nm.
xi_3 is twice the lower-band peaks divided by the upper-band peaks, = 6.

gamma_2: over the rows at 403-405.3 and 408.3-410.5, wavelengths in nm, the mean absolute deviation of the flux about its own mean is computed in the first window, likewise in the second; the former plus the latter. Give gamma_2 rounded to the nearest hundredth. 1.92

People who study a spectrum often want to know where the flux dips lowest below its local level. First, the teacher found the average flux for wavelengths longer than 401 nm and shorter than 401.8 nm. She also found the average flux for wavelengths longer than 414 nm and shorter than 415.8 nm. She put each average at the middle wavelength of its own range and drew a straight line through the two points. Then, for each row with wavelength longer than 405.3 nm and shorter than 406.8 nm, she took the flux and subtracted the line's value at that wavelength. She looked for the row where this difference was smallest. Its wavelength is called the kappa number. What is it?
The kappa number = 406.40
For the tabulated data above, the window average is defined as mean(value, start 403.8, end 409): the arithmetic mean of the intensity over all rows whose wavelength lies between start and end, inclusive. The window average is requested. 13.0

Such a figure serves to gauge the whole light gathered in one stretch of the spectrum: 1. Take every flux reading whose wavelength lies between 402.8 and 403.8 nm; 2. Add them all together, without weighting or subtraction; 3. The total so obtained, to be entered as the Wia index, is 53.6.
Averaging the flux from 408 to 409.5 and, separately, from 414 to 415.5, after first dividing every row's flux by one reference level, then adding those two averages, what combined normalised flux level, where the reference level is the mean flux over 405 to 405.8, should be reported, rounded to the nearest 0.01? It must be 1.87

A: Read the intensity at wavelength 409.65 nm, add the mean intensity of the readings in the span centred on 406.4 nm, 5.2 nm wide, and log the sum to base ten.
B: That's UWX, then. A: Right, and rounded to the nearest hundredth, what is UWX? 1.38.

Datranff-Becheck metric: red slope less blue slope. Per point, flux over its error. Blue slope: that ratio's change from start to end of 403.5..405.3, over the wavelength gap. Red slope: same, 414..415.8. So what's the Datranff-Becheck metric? 1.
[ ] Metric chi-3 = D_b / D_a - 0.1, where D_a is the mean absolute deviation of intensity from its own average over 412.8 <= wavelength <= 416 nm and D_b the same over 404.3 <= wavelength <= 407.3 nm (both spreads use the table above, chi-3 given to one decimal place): 1.1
